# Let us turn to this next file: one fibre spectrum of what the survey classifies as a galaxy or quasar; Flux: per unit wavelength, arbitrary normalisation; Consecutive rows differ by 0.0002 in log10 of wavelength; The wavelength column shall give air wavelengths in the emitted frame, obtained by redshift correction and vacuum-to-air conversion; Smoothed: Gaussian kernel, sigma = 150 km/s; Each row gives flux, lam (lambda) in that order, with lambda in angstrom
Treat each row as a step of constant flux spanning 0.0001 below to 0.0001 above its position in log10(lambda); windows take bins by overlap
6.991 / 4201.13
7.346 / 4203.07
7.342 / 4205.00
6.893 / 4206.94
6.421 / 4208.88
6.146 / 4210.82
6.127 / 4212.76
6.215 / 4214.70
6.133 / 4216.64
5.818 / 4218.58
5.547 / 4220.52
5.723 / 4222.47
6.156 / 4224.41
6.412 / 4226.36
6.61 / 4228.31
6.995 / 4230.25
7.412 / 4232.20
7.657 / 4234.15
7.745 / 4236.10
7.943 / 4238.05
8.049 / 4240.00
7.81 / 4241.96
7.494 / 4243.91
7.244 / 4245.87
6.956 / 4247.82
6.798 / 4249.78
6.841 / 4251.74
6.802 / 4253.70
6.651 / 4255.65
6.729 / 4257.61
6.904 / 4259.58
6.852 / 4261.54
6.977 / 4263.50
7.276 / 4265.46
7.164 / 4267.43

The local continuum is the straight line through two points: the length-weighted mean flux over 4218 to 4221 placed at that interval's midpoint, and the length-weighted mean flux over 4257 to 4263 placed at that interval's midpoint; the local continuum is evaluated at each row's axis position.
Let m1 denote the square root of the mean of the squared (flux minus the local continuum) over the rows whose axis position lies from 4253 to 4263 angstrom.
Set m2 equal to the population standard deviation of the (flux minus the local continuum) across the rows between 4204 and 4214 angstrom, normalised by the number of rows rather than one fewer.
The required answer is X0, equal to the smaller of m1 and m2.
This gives 0.08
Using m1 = 0.1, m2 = 0.54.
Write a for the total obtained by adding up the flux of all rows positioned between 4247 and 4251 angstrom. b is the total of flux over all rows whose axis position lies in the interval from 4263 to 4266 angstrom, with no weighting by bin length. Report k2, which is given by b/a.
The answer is 1.04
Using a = 13.8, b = 14.3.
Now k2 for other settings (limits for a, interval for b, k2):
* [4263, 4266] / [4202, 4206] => 1.03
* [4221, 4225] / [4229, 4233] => 1.21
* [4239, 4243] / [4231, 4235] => 0.95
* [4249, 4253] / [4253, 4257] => 0.99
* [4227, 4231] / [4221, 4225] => 0.87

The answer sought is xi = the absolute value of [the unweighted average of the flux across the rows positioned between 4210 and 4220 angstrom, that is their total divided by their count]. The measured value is 6.09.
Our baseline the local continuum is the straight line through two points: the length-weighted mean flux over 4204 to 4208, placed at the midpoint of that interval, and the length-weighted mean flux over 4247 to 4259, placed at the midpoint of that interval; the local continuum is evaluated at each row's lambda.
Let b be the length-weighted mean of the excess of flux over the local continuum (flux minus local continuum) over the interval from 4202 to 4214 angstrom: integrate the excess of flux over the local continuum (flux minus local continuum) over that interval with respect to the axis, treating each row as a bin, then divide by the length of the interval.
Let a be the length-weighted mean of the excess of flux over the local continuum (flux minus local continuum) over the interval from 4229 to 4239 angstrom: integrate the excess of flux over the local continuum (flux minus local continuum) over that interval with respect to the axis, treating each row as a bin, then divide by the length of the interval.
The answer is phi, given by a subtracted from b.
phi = -1.0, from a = 0.60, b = -0.39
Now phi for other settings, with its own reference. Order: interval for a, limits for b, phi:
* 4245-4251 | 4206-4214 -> -0.9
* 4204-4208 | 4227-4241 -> 0.5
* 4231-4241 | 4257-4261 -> -0.8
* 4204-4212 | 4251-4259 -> 0.4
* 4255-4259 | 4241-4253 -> 0.4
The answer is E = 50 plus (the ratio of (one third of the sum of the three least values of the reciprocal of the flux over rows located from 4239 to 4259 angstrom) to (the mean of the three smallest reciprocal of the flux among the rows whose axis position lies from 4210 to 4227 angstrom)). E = 50.8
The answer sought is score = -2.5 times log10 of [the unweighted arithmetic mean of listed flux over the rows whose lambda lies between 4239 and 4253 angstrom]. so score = -2.16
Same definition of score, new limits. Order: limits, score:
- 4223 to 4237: -2.11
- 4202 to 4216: -2.06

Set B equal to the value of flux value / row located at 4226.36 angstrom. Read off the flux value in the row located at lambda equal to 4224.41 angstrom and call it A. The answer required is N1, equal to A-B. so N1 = -0.26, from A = 6.156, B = 6.412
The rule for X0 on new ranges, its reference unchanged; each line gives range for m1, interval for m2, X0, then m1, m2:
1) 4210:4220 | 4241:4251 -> 0.44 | 0.6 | 0.44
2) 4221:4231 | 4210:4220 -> 0.20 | 0.6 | 0.20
